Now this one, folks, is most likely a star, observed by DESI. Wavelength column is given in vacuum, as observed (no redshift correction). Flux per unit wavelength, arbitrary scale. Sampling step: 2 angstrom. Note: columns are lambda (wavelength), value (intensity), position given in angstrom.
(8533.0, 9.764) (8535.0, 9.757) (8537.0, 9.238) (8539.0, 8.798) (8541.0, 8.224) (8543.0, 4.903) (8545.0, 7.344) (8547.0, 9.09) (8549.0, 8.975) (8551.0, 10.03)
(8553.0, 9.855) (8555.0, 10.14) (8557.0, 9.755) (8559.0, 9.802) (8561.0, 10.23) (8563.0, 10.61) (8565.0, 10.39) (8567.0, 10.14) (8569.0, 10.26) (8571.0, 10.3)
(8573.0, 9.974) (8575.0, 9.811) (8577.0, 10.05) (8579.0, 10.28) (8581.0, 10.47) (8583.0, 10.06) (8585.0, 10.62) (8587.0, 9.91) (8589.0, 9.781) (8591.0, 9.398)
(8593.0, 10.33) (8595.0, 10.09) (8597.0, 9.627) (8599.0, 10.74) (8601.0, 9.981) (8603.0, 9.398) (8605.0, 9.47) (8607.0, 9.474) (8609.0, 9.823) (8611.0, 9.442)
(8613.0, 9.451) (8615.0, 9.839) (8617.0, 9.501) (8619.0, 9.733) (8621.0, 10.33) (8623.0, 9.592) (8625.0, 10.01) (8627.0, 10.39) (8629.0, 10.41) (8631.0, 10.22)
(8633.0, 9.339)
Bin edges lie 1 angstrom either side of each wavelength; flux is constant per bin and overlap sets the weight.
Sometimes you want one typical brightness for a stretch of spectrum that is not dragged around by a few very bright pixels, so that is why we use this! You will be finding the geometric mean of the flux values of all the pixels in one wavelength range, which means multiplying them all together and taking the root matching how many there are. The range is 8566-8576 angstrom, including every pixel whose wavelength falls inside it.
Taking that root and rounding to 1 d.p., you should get 10.1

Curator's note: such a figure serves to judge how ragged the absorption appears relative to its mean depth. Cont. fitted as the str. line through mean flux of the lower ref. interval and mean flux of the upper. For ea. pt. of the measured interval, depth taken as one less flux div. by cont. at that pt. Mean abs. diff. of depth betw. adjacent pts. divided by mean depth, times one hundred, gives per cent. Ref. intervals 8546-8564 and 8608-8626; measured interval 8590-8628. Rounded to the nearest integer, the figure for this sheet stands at -691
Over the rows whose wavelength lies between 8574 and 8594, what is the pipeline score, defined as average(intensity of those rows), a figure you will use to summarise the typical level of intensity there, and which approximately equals 10.1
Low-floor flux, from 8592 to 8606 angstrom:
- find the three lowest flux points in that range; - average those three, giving 9.5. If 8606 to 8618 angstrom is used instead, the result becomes 9.5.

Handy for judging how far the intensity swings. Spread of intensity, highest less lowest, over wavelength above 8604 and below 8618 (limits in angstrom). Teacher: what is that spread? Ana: 0.40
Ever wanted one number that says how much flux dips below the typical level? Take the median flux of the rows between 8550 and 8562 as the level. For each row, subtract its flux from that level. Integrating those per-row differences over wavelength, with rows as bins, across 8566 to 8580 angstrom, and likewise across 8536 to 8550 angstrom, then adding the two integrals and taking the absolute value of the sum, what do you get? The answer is 24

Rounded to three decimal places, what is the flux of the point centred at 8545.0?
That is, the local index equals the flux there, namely 7.344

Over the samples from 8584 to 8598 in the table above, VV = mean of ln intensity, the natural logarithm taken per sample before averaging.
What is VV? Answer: 2.30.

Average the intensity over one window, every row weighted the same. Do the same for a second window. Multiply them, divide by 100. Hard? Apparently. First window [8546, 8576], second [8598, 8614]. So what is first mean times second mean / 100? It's 0.97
